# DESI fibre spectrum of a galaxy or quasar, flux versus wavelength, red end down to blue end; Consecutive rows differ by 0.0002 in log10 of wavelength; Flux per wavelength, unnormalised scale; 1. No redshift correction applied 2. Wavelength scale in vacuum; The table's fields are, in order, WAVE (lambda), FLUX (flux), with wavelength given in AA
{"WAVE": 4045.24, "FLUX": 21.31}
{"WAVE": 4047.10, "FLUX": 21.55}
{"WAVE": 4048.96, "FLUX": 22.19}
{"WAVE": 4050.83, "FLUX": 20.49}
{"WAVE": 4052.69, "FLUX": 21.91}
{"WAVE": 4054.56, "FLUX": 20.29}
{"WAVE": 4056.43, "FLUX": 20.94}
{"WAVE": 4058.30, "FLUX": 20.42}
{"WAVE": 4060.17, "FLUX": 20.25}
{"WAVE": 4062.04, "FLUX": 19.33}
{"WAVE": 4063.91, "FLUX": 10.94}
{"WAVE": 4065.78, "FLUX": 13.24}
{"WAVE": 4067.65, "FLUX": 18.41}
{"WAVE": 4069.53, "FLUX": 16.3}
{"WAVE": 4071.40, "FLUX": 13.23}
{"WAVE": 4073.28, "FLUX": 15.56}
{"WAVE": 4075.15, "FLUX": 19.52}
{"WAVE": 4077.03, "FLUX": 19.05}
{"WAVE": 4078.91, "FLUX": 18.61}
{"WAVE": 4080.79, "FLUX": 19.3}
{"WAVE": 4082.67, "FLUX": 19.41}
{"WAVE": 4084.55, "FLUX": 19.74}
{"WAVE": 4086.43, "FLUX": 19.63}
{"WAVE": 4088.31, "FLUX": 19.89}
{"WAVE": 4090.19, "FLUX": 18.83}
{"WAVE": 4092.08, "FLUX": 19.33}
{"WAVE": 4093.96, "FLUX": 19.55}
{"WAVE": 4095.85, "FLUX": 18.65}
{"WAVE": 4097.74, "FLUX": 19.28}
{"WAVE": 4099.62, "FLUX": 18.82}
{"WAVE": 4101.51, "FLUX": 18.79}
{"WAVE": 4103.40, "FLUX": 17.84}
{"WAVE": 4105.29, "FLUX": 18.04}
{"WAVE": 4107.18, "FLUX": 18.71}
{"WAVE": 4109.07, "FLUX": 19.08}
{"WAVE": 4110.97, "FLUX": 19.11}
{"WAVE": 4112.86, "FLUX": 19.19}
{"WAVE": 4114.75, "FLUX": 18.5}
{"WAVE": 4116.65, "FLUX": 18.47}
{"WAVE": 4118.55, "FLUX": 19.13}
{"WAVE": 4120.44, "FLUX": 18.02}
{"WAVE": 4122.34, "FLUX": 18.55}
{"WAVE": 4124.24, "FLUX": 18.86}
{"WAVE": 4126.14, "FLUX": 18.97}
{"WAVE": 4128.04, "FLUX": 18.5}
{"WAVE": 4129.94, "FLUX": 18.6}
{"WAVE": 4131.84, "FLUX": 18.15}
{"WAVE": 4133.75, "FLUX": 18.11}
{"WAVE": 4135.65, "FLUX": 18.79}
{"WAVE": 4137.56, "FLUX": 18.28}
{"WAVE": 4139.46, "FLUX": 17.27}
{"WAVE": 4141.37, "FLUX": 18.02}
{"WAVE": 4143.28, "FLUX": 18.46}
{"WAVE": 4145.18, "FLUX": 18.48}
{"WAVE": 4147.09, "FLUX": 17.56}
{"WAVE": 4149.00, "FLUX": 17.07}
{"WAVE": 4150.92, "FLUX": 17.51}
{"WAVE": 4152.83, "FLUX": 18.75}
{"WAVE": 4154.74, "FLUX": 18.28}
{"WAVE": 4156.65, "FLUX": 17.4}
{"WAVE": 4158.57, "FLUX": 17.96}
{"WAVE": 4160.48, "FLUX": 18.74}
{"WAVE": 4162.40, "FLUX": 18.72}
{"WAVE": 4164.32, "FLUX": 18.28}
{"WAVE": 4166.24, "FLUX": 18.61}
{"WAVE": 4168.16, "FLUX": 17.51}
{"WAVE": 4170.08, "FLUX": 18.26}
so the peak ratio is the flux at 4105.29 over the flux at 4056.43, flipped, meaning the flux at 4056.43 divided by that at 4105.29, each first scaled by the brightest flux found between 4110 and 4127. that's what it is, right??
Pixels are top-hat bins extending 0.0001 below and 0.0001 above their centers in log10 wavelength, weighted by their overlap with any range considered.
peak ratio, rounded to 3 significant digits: 1.16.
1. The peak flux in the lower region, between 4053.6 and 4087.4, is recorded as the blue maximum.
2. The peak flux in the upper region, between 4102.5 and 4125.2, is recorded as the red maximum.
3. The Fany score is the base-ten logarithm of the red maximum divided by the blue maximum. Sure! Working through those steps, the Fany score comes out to -0.038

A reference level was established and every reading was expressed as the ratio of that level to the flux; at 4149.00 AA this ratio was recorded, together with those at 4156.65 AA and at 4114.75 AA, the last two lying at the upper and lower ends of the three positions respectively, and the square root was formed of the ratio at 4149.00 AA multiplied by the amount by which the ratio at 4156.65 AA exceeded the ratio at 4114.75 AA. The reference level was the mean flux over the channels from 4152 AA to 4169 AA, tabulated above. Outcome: 0.258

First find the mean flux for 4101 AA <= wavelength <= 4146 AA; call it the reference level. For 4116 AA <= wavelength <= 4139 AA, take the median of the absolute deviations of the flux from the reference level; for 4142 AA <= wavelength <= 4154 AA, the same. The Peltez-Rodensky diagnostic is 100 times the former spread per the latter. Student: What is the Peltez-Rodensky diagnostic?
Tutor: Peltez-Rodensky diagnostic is 54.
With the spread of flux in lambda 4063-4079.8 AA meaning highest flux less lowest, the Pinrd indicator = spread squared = 74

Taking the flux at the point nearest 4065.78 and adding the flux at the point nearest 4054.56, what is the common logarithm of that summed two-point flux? 1.53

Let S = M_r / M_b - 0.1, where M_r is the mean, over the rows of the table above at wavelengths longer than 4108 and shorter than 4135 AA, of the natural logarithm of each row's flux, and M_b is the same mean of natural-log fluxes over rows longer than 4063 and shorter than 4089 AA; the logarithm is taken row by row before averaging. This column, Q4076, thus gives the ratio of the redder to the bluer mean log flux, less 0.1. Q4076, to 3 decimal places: 0.931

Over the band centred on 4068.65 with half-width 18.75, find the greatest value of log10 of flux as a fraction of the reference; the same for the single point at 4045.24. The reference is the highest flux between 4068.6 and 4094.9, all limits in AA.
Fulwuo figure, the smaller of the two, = 0.030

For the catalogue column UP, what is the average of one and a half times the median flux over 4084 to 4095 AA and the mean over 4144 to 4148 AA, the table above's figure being 23.7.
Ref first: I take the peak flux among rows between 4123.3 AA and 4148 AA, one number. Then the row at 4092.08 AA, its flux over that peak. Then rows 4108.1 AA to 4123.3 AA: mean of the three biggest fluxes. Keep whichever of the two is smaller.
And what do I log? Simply 1.02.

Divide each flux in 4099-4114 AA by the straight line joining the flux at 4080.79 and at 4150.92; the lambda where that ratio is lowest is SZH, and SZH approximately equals 4103.40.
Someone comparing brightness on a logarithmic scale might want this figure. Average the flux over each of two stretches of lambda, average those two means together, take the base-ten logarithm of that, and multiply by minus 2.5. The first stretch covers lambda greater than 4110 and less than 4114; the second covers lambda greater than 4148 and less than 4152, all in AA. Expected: -3.151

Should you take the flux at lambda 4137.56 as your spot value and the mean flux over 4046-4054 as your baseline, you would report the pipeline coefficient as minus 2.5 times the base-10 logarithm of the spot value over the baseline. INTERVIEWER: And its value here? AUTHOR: 0.18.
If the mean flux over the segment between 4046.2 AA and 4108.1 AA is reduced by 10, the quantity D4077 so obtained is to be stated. 8.73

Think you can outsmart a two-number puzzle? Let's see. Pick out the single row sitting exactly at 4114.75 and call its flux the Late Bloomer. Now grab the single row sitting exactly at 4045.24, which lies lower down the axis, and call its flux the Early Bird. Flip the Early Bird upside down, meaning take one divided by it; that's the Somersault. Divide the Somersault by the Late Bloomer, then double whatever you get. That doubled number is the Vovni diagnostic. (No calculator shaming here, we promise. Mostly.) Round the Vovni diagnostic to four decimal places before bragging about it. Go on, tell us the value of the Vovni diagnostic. 0.0051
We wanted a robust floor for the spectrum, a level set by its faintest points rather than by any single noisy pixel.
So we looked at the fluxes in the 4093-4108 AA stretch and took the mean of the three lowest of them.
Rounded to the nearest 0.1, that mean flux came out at 18.2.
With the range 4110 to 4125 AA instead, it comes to 18.3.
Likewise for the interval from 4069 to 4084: 15.0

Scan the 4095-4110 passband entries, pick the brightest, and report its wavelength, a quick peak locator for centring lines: 4097.74 AA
